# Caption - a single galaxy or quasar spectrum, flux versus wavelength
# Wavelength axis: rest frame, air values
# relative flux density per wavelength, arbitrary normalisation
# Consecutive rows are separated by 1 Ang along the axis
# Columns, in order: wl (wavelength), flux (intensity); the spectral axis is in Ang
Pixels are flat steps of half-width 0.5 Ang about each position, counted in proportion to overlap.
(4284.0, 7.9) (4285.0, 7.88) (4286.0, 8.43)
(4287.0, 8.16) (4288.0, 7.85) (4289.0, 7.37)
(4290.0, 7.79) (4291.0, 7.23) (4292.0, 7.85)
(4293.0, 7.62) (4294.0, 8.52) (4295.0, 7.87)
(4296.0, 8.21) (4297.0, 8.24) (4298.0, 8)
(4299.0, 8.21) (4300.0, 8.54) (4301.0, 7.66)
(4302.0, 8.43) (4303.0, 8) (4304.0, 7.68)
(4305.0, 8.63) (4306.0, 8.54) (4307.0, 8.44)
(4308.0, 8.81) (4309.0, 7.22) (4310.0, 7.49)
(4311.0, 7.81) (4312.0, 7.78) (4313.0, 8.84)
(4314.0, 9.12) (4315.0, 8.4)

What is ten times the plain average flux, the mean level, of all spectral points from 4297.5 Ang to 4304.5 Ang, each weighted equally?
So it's 80.7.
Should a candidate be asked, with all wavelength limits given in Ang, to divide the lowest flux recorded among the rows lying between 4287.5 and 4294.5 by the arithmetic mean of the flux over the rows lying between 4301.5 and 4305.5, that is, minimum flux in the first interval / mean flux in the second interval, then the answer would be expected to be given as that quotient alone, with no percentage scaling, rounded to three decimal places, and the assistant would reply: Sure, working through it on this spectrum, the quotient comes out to 0.883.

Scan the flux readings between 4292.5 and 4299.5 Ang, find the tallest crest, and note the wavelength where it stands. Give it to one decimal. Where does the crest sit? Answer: 4294.0 Ang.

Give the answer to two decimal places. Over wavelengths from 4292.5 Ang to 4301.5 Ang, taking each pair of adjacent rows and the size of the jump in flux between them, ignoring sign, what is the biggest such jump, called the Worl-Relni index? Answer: 0.90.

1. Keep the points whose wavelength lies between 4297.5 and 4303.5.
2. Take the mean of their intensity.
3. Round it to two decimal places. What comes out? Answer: 8.14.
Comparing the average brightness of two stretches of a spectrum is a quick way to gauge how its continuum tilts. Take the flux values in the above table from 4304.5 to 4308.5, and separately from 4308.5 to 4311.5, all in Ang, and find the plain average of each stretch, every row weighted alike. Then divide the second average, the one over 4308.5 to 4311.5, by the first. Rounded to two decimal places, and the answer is 0.87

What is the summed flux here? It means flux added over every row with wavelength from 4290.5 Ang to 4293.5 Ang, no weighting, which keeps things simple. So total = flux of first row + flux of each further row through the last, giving 22.7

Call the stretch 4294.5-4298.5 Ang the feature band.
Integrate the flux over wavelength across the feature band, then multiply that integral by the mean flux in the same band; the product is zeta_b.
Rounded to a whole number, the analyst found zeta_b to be 261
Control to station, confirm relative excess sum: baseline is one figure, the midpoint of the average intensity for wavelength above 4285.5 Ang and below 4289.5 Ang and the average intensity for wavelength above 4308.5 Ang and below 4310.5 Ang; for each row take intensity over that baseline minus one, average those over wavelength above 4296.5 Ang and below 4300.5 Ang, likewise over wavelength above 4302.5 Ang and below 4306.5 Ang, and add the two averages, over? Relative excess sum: 0.15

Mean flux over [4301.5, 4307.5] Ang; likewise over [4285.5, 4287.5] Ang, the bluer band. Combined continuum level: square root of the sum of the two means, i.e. 4.07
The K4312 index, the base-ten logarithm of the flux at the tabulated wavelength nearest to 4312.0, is 0.89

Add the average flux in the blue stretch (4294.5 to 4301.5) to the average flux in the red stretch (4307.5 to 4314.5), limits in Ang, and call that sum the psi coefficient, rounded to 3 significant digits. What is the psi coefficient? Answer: 16.3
